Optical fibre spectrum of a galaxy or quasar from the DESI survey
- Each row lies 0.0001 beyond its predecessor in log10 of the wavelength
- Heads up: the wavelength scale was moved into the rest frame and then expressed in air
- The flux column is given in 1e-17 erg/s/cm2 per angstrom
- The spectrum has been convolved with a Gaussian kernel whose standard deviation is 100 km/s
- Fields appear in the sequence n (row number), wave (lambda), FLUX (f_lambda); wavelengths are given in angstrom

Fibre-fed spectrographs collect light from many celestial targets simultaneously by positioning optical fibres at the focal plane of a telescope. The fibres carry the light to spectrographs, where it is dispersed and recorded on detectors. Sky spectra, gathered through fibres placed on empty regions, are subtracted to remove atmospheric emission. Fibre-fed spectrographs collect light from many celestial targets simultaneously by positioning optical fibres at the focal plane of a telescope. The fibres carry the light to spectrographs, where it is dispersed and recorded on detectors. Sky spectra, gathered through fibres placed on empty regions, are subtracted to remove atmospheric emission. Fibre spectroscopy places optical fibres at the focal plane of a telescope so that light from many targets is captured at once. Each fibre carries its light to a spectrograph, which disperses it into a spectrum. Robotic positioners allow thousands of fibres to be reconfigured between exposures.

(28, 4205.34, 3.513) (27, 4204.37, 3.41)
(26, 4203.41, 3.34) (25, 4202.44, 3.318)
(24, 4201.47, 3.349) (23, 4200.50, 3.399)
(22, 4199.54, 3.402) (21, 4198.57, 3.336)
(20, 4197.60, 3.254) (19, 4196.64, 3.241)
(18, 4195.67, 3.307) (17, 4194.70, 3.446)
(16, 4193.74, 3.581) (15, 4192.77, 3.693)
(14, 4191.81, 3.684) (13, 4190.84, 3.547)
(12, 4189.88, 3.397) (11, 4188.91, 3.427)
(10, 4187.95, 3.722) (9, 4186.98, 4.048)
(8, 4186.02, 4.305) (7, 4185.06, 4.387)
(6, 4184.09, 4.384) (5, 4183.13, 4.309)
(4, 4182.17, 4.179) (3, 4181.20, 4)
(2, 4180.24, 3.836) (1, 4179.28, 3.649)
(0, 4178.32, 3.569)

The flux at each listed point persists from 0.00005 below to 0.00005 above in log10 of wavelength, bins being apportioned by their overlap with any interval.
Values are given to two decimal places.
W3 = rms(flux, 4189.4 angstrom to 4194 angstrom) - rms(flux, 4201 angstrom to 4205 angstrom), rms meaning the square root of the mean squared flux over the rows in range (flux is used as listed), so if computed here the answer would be 0.23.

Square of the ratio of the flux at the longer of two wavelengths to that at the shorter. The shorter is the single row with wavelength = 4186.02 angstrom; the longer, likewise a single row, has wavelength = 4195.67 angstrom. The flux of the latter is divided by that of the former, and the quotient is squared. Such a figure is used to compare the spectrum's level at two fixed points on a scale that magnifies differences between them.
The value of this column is 0.59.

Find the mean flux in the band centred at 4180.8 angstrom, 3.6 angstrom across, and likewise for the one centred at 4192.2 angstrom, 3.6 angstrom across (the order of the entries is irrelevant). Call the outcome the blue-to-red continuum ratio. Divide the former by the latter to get 1.08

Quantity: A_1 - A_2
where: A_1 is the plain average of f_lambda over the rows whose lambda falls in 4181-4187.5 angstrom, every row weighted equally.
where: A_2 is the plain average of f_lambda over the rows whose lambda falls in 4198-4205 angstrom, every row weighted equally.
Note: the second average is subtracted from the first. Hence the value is 0.9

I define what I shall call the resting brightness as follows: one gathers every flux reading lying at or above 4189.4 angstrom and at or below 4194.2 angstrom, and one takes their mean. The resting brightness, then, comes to 3.6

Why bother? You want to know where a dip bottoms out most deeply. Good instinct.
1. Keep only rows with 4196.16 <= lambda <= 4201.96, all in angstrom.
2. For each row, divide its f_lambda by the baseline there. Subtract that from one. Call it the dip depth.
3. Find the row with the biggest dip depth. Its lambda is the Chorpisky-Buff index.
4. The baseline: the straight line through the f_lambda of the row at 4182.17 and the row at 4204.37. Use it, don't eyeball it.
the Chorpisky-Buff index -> 4196.64 angstrom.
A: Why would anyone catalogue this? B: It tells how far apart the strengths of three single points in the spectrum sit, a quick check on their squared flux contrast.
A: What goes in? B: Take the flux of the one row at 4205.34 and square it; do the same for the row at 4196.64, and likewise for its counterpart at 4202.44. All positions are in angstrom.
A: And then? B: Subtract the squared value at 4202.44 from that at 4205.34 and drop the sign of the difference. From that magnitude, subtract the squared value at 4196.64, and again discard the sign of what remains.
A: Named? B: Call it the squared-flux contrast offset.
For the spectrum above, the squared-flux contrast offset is 9.2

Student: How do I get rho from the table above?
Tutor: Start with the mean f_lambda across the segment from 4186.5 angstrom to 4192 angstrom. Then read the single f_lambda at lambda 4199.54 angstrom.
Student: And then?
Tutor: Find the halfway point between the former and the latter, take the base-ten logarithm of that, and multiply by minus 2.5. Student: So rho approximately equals -1.37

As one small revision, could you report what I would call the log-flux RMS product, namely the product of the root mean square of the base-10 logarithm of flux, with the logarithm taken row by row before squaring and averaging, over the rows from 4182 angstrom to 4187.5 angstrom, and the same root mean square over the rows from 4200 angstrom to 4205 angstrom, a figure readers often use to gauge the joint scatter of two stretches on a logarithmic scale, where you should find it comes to 0.332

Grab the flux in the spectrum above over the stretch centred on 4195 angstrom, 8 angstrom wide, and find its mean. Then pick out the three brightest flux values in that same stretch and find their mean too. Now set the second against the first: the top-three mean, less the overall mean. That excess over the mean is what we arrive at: 0.21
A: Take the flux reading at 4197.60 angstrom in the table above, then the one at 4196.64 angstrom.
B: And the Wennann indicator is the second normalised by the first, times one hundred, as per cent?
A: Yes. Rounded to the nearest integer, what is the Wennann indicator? 100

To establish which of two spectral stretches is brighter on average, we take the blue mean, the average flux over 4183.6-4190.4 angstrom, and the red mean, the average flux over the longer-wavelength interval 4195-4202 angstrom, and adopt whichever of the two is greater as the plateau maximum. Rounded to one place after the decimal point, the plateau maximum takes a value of 4.0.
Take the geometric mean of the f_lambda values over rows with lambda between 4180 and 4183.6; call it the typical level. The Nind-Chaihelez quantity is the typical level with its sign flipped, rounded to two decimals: -4.08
